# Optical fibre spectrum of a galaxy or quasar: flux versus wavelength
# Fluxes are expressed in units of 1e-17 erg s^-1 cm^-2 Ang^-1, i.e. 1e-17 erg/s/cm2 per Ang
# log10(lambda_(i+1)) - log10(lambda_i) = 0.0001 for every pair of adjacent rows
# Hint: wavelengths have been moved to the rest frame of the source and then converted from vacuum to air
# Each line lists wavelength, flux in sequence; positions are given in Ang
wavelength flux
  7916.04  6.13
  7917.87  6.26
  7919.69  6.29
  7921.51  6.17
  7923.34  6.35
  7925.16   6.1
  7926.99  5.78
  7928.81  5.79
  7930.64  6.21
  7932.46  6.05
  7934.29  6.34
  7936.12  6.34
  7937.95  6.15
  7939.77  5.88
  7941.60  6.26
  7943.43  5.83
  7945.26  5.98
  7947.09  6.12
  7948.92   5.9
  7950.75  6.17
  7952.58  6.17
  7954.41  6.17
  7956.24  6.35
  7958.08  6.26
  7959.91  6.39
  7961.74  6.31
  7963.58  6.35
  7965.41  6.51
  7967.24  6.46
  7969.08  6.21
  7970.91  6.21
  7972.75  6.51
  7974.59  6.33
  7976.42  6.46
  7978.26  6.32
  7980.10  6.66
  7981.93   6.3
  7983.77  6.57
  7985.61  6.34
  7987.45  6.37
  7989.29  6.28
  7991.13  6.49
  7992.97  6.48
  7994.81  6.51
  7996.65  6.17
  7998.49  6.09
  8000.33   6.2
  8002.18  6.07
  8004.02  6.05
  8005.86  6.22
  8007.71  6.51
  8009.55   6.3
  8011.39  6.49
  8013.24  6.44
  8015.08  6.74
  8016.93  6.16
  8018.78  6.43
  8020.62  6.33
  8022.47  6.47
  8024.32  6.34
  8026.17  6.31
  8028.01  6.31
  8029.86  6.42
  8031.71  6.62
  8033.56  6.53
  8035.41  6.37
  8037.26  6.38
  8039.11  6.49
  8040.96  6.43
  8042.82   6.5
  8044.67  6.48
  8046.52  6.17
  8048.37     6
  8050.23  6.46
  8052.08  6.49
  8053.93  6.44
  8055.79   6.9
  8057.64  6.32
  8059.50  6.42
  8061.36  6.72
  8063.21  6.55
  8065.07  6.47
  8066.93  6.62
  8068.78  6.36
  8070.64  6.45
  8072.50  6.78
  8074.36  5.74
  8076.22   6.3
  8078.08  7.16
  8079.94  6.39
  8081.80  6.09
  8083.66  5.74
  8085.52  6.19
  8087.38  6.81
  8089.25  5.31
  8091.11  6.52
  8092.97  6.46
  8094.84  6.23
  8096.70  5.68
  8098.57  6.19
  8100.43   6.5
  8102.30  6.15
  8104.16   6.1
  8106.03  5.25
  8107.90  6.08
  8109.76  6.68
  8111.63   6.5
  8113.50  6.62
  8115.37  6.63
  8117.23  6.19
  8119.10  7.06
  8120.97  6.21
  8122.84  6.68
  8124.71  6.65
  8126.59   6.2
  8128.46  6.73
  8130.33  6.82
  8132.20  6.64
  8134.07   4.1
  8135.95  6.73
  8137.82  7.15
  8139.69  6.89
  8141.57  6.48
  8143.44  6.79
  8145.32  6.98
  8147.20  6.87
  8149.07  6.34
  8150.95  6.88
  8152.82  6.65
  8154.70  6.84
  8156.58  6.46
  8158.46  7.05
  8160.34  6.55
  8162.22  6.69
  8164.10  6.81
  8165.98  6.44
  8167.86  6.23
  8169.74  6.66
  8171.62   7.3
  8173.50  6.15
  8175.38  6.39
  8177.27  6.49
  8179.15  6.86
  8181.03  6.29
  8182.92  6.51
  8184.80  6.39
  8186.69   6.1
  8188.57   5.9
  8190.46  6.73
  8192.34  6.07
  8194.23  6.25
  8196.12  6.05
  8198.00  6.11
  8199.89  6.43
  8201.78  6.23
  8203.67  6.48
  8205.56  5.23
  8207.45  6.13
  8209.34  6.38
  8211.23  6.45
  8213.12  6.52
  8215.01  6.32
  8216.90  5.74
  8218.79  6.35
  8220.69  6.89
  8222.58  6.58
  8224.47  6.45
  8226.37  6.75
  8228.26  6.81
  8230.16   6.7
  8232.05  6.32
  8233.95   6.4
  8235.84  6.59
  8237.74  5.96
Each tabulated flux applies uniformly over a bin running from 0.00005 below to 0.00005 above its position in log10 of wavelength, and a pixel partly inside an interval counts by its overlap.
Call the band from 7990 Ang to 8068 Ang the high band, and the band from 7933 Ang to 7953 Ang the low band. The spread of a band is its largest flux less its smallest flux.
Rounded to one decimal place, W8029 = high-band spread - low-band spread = 0.4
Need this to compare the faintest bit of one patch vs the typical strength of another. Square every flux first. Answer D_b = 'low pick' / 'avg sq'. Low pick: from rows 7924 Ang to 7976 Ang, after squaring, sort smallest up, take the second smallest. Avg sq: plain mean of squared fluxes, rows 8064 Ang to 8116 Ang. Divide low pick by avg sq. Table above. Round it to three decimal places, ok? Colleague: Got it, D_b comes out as 0.845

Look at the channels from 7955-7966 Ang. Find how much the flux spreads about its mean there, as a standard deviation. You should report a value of 0.08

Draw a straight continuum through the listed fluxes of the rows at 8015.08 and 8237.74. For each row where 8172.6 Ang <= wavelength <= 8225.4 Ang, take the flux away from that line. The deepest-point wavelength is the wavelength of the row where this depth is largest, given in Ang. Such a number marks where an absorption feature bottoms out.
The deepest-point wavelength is 8205.56 Ang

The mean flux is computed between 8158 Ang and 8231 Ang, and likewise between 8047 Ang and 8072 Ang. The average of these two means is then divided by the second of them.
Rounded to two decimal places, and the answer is 1.00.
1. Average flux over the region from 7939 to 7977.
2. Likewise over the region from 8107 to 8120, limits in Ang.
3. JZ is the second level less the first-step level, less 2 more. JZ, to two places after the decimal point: -1.69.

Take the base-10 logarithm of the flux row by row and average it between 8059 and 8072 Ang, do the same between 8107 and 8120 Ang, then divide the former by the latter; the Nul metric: 0.999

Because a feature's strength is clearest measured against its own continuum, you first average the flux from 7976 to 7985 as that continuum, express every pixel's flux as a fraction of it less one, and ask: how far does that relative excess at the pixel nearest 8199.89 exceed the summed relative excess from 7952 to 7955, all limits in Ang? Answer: 0.085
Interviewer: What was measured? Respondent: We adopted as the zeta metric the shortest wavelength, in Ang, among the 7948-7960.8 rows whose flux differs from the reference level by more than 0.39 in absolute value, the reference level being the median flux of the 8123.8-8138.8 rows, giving 7948.92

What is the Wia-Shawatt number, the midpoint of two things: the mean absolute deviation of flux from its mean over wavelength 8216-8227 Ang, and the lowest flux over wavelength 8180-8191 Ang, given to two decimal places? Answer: 3.09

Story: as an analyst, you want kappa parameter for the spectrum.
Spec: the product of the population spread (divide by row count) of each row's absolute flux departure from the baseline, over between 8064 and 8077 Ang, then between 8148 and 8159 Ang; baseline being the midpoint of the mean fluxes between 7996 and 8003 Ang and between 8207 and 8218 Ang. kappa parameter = 0.039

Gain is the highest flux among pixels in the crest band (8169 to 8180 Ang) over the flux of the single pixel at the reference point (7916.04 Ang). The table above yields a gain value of 1.19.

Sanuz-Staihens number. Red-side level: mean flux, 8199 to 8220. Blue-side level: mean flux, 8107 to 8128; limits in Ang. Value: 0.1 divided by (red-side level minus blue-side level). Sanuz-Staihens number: -0.34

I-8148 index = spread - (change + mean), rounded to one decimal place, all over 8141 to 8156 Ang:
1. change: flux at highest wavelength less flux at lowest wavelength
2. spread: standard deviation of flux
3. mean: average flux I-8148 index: -6.9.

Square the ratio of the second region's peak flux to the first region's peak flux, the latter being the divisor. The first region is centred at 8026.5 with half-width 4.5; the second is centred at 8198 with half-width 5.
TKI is 0.99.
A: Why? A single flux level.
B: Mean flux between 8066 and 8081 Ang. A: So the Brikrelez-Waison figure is 6.47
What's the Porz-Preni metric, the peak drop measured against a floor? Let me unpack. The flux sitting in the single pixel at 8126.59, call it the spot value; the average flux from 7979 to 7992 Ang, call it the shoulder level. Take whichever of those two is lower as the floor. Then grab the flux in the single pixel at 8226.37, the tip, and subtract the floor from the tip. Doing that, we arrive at 0.55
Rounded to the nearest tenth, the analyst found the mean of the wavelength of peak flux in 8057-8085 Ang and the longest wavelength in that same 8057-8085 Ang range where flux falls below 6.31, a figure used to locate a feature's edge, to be 8080.9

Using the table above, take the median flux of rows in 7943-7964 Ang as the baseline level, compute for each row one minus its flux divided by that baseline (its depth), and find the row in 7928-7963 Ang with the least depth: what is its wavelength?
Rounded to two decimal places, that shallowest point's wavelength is 7959.91 Ang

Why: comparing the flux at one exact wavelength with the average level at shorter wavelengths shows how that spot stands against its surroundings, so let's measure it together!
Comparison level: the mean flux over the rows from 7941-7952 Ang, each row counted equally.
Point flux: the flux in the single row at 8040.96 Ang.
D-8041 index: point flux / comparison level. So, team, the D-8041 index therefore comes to 1.06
